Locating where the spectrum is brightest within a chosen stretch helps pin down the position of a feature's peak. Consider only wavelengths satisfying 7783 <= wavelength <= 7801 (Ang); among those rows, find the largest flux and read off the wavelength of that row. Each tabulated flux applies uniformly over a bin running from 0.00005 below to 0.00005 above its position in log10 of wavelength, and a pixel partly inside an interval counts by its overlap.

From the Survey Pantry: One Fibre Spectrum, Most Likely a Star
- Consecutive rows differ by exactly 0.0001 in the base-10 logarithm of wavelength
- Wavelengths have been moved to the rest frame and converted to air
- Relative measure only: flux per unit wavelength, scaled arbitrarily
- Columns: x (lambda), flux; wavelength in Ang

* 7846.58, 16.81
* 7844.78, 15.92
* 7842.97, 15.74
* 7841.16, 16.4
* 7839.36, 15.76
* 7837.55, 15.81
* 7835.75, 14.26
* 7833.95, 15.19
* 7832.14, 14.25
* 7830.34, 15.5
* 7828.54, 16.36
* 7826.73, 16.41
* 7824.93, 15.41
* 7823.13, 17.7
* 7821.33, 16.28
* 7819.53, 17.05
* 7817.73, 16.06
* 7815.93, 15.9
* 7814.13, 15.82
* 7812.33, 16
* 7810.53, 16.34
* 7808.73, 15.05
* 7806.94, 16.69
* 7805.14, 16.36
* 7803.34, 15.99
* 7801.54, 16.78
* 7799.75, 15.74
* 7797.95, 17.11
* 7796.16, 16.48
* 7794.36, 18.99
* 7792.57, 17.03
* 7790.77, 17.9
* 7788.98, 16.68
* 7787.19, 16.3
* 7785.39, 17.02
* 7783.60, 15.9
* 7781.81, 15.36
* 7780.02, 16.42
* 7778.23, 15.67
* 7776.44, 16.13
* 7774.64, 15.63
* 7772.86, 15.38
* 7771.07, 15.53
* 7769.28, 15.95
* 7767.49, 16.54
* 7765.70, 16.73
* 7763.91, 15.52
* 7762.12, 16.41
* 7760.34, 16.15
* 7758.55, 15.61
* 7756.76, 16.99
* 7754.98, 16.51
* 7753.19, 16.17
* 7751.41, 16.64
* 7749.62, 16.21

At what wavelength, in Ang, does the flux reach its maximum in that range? 7794.36 Ang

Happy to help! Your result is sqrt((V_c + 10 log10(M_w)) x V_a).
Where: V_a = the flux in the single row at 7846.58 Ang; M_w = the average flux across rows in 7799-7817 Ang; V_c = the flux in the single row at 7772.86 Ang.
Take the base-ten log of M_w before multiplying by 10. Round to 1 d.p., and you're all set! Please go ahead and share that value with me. 21.5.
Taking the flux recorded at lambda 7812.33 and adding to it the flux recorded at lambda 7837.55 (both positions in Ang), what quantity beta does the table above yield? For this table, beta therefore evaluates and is 31.8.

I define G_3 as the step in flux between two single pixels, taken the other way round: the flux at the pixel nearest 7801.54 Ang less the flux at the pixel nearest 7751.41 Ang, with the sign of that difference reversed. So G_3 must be -0.1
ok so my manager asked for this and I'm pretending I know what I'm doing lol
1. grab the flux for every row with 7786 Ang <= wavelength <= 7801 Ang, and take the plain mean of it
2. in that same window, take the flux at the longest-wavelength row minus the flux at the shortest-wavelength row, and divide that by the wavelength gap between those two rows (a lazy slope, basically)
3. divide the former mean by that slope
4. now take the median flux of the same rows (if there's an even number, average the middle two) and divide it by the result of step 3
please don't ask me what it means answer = -0.044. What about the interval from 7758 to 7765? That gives -0.017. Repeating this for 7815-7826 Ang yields -0.054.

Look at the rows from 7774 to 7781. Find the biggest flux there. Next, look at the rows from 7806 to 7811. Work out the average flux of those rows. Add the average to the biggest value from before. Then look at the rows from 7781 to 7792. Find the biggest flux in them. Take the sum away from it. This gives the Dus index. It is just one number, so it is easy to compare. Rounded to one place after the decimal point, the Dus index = -14.5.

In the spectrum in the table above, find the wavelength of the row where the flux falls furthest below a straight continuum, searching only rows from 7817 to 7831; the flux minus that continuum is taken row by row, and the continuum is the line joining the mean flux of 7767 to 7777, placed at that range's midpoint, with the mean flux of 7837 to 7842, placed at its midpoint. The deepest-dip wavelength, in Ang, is 7824.93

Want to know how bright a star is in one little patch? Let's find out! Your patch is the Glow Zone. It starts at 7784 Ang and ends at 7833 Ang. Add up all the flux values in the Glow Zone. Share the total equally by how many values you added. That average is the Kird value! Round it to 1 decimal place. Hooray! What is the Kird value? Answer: 16.4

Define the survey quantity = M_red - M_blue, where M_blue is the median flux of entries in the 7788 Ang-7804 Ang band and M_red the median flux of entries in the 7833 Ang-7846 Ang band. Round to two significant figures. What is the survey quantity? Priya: -1.0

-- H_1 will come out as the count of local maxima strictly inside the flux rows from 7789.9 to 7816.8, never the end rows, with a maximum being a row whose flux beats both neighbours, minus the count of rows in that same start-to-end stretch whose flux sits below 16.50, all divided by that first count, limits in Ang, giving -0.80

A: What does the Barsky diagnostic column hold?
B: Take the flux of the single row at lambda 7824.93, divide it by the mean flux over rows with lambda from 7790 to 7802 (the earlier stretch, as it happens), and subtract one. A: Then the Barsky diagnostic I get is -0.10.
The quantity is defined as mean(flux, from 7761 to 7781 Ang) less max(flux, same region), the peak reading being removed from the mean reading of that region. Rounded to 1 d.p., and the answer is -0.7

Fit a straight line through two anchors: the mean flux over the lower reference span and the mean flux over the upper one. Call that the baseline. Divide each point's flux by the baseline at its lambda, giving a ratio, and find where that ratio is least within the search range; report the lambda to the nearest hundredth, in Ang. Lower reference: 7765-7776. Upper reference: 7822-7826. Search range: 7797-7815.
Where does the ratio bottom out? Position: 7808.73 Ang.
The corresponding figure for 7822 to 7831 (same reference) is 7824.93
